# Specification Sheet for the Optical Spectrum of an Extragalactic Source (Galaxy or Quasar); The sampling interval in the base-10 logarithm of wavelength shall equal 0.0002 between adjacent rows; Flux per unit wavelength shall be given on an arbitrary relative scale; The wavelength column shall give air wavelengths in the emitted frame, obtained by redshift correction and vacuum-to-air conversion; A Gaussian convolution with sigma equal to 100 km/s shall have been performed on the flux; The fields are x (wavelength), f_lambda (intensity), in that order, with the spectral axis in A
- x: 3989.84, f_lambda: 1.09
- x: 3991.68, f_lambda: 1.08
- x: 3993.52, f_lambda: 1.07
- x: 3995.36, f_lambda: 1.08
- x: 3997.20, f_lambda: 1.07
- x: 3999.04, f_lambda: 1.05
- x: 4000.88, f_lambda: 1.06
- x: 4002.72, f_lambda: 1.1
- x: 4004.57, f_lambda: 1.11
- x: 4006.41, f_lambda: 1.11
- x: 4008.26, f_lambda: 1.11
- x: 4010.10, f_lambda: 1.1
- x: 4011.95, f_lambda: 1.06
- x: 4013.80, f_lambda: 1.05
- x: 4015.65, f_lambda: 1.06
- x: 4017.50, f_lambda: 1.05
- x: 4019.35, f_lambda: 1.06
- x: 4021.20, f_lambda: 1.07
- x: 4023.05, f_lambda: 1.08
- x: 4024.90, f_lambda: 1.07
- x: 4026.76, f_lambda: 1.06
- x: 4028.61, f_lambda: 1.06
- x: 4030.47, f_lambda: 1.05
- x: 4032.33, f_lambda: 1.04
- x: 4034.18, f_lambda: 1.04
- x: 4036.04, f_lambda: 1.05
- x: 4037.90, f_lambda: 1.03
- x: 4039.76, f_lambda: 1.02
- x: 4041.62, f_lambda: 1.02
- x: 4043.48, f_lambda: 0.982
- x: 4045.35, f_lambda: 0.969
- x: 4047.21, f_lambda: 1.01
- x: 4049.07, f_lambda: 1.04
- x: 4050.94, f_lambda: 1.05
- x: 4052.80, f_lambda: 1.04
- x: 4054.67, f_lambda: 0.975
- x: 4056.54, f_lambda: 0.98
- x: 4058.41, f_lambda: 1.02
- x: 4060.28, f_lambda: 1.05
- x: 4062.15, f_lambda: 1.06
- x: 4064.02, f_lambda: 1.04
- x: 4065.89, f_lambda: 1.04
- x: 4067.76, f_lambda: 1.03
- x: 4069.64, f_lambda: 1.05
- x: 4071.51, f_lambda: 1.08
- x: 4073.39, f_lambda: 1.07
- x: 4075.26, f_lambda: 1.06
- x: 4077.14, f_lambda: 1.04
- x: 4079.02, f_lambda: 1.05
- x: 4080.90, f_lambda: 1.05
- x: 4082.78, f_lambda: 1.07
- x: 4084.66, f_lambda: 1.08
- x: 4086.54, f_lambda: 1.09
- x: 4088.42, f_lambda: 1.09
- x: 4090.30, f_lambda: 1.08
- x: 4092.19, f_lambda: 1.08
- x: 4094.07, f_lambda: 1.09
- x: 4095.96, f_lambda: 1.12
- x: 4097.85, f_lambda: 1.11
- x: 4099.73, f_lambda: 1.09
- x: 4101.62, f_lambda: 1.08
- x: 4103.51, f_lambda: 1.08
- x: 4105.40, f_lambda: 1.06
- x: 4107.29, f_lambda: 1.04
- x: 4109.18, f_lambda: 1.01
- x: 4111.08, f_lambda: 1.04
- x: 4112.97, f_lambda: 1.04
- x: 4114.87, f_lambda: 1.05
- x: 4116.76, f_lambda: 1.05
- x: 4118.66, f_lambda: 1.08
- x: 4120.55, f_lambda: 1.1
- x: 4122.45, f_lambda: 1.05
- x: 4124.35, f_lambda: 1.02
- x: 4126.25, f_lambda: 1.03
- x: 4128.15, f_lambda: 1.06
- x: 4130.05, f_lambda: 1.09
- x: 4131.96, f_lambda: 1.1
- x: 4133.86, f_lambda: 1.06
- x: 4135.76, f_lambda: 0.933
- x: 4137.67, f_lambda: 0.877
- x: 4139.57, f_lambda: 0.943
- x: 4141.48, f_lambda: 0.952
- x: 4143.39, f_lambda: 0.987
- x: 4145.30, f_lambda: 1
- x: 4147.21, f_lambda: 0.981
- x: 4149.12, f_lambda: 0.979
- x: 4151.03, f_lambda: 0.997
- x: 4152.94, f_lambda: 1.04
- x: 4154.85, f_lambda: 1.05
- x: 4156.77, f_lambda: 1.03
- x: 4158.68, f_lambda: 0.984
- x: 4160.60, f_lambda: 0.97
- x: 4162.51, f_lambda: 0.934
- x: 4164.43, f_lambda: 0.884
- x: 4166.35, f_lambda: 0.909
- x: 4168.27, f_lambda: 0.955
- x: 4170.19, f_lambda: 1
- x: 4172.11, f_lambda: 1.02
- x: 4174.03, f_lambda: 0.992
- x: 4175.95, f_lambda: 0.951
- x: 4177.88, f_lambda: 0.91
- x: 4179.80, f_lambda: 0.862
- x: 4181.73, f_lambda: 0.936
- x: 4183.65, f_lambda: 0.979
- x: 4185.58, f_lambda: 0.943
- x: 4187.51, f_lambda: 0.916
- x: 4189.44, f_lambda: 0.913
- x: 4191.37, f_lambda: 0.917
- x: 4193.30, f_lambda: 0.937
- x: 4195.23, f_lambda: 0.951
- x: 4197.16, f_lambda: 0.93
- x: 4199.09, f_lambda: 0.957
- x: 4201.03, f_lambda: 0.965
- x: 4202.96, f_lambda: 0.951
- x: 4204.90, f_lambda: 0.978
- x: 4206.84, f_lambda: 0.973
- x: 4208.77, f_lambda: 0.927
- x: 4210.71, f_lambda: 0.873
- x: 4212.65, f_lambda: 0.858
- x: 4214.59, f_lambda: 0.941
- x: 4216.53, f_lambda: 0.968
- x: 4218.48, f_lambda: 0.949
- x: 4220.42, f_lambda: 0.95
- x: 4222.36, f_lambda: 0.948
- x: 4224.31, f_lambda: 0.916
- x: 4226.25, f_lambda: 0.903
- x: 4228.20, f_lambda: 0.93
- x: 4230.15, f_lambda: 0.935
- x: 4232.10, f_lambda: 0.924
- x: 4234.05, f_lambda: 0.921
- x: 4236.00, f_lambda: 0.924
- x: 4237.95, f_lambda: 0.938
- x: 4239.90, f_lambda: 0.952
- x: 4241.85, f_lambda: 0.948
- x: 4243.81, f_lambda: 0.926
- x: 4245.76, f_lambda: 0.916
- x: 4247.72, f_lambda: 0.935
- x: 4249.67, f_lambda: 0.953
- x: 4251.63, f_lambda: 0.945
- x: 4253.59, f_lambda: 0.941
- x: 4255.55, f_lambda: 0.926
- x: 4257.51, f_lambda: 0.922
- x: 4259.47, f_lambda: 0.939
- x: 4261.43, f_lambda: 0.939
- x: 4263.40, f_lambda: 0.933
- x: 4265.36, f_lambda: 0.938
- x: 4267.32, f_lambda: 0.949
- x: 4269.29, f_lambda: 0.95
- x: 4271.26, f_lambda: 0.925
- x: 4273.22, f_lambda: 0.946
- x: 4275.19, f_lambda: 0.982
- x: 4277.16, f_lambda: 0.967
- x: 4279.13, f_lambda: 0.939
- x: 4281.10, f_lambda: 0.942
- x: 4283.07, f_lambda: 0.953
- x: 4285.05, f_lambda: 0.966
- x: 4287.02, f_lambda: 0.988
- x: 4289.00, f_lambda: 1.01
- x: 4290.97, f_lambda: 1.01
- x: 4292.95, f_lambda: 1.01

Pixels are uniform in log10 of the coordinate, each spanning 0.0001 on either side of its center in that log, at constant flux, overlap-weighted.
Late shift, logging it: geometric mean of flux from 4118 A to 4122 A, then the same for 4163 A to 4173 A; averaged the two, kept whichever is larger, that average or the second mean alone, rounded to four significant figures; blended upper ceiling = 1.021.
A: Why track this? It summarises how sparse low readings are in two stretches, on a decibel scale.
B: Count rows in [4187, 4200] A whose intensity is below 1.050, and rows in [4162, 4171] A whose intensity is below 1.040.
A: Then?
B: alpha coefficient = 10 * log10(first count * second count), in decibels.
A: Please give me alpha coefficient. 15.4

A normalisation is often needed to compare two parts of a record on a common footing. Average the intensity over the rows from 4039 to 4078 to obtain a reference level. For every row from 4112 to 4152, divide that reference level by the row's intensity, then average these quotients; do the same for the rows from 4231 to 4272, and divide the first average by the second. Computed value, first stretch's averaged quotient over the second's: 0.92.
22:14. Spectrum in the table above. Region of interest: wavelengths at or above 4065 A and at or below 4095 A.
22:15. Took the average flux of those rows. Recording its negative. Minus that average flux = -1.07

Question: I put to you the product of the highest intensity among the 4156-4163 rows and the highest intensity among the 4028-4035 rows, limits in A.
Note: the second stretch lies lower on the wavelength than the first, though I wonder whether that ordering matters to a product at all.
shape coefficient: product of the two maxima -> 1.09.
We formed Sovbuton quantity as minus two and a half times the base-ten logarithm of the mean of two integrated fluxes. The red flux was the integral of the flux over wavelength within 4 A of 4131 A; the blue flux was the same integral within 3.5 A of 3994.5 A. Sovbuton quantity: -2.27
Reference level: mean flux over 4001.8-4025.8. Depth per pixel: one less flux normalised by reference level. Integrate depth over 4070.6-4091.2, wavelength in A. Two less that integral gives 1.8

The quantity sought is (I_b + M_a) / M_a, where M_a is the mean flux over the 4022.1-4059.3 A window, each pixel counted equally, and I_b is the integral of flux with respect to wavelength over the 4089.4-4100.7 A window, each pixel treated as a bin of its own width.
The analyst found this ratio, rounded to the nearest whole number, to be 13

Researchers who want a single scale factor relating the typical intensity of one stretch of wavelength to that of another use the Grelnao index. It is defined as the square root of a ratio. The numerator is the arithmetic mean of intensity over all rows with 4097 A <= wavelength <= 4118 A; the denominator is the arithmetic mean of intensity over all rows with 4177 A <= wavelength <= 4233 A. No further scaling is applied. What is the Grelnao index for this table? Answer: 1.07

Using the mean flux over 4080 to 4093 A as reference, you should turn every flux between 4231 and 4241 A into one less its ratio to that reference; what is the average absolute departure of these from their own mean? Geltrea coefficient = 0.010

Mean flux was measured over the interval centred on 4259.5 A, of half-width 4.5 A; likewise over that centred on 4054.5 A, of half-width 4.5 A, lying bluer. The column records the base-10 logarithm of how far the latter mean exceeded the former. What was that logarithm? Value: -1.09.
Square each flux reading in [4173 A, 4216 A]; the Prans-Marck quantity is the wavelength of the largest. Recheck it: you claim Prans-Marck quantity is 4174.03 A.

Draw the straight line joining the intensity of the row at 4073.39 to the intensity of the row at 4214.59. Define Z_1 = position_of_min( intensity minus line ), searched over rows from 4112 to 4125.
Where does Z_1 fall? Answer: 4124.35 A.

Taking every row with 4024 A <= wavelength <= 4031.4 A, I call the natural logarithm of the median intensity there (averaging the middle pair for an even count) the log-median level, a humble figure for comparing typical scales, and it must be 0.058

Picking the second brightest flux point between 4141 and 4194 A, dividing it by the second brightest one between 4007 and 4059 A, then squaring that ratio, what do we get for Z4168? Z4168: 0.894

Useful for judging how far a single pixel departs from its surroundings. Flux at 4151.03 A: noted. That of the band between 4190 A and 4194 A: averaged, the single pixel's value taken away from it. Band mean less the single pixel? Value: -0.07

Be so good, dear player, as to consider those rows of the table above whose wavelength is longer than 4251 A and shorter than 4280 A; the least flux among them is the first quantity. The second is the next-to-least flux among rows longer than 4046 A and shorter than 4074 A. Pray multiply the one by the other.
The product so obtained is 0.904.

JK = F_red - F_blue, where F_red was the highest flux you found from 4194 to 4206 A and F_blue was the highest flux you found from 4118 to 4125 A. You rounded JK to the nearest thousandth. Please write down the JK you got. -0.122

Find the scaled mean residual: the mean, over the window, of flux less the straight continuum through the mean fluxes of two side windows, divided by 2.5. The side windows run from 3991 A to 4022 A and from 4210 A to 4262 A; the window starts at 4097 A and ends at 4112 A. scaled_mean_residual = 0.020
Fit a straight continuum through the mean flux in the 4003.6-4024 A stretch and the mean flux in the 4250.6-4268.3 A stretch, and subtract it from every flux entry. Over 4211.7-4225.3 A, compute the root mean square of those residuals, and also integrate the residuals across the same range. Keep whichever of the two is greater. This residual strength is 0.044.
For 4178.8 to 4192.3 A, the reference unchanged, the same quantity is 0.065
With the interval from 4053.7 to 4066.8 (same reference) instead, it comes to 0.043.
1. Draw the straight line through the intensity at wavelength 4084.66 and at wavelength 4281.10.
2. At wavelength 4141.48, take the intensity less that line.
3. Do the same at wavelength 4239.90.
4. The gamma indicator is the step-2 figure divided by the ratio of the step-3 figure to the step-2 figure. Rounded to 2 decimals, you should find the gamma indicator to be -0.41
